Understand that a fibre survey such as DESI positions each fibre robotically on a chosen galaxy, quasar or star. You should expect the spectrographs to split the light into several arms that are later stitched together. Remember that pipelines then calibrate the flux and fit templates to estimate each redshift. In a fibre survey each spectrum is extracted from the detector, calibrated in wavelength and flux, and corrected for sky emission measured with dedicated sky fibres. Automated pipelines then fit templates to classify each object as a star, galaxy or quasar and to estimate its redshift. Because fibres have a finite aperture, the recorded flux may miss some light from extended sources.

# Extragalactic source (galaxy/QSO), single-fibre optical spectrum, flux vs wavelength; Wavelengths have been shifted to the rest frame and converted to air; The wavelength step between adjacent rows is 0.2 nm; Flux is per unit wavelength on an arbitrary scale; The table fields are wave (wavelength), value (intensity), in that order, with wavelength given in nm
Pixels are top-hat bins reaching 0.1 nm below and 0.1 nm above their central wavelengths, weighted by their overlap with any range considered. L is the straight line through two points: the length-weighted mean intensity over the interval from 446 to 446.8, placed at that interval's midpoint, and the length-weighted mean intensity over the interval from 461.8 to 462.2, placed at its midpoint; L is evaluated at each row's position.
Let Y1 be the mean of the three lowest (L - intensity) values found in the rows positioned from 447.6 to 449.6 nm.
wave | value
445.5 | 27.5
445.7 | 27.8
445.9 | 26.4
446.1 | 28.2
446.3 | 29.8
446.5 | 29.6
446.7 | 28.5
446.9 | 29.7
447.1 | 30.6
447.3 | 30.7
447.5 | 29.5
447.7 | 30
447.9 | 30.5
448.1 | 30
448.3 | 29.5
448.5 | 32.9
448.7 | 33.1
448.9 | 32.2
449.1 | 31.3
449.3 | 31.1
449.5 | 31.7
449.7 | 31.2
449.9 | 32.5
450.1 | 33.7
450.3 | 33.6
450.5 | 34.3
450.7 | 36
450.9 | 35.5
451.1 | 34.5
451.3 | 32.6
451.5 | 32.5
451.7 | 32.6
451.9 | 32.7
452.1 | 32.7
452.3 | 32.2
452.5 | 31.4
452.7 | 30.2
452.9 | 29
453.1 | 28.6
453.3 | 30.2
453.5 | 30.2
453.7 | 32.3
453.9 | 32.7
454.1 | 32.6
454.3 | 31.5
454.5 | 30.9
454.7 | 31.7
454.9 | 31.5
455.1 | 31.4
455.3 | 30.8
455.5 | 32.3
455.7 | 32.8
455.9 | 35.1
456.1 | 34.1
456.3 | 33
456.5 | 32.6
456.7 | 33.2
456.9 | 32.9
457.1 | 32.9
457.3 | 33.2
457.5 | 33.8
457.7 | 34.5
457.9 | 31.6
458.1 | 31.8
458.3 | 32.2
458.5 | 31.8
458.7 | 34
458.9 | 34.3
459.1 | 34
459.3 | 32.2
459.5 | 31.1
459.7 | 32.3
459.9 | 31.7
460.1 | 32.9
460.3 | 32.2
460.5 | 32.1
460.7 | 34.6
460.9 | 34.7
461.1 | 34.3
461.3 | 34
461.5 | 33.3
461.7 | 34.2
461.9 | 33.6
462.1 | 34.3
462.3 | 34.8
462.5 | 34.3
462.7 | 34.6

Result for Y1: -3.0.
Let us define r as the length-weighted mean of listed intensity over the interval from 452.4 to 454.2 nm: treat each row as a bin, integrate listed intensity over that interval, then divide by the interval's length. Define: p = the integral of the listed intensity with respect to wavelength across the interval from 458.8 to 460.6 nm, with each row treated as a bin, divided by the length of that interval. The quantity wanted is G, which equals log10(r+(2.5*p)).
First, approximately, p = 32.5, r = 30.8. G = 2.050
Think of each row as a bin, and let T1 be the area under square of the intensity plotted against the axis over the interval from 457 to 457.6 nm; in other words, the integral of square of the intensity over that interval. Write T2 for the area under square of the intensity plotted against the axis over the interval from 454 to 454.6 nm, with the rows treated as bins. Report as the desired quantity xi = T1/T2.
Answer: 1.11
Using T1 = 665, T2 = 602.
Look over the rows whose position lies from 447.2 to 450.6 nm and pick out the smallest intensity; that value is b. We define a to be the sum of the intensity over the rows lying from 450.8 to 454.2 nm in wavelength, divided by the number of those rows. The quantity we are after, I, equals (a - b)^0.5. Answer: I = 1.6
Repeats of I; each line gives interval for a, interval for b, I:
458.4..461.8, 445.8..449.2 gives 2.6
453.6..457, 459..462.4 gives 1.2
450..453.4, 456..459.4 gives 0.9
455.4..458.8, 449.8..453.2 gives 2.1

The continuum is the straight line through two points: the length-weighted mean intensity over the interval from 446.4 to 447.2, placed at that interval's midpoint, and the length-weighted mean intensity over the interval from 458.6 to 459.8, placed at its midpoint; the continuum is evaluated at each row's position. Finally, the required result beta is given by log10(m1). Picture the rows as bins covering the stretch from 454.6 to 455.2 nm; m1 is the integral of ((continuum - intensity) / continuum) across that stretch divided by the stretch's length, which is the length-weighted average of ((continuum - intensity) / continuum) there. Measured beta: -2.1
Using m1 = 0.009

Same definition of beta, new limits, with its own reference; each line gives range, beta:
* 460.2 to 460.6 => -1.5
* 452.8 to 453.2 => -1.1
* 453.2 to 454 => -2.5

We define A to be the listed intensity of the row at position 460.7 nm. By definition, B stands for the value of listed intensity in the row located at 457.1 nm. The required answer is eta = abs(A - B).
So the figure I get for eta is 1.7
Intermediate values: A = 34.6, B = 32.9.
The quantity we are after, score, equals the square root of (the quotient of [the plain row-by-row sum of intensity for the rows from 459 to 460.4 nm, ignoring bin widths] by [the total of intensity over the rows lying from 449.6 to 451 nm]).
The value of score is 0.978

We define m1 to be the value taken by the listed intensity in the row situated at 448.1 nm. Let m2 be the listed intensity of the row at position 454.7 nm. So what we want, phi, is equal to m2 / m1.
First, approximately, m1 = 30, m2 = 31.7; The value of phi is 1.06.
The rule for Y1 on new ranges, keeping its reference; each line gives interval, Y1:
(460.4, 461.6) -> -0.9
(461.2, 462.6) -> -0.5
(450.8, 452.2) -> -3.7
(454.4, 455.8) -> -0.4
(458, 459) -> -0.6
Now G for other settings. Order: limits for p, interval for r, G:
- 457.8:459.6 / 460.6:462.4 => 2.063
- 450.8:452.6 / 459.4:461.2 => 2.062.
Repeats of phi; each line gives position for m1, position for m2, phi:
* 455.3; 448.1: 0.97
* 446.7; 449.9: 1.14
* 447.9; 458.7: 1.11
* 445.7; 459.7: 1.16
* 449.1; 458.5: 1.02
